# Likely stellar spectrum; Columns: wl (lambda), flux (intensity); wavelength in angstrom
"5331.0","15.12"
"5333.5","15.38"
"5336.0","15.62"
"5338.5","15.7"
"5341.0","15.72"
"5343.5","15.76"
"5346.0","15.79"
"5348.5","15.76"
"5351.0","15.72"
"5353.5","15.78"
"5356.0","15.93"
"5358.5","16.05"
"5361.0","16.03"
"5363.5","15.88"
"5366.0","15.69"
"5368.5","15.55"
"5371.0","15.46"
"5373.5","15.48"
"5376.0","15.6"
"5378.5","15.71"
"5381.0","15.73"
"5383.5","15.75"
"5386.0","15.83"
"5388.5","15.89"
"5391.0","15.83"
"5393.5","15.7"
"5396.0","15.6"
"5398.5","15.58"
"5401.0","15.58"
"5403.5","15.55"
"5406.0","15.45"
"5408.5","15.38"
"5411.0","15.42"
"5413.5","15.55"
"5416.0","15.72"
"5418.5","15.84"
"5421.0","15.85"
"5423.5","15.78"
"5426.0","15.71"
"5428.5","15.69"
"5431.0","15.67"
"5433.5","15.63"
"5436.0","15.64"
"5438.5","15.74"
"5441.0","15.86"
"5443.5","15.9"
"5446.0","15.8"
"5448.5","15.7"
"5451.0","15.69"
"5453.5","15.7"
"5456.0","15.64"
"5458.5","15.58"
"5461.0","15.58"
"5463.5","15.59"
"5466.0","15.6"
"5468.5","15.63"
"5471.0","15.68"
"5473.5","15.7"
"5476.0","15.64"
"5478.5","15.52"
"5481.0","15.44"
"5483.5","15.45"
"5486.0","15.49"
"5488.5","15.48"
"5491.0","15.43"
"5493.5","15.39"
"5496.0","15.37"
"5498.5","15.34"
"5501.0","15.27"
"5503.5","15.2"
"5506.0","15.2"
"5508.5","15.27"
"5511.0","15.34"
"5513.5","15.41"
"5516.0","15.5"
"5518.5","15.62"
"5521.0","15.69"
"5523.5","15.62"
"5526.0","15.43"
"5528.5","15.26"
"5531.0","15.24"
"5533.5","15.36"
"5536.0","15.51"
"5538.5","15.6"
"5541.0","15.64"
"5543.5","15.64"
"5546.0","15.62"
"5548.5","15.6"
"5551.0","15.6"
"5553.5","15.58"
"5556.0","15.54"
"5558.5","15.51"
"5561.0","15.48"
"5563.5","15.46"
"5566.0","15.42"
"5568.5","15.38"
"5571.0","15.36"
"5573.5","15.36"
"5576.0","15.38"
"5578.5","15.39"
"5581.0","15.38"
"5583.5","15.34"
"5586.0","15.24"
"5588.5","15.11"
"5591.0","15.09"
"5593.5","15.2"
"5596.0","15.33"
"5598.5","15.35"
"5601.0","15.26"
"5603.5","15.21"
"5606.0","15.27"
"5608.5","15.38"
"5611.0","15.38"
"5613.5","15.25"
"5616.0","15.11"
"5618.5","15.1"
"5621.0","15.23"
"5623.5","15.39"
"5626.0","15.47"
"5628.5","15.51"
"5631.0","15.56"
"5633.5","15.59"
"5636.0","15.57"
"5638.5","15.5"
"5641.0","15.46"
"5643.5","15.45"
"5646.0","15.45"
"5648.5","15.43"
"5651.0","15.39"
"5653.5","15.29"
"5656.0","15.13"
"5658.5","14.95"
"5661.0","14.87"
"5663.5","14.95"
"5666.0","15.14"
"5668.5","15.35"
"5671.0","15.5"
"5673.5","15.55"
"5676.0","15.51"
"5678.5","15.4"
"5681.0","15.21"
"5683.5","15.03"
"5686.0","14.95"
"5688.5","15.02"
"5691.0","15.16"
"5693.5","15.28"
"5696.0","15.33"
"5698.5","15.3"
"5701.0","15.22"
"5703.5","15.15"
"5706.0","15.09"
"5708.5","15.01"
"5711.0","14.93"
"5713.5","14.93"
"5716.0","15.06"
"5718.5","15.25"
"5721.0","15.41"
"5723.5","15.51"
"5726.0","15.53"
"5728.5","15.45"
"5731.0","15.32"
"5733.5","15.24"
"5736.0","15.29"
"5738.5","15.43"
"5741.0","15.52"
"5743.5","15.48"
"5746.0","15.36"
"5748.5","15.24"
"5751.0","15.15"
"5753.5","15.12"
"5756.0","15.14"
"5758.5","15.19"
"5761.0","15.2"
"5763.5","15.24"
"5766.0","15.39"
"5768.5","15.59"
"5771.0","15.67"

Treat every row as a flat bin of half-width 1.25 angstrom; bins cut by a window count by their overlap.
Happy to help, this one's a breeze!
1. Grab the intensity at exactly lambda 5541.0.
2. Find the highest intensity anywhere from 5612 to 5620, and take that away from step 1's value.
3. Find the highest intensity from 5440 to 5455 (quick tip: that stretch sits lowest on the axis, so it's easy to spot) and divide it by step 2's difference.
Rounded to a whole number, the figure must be 41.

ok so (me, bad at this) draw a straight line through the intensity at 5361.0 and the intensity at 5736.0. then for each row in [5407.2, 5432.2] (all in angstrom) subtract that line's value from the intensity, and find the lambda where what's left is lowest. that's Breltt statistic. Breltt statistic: 5408.5 angstrom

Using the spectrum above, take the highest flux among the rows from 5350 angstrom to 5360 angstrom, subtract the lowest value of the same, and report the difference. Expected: 0.33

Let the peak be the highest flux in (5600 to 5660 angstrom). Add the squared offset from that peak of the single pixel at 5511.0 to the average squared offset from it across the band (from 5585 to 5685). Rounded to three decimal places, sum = 0.179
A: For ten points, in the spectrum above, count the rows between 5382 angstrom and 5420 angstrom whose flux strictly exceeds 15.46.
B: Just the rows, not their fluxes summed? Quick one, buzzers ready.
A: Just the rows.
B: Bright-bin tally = 12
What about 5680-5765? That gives 4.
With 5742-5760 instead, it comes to 1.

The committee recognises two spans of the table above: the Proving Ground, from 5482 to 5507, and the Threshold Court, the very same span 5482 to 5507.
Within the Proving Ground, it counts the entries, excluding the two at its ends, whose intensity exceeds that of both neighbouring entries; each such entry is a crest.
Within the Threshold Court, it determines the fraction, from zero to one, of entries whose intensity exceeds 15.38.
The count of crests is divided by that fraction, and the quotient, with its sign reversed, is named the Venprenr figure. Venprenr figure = -2.00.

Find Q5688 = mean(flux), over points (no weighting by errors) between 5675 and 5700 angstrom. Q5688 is 15.2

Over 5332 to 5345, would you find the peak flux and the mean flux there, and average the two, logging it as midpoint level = 15.7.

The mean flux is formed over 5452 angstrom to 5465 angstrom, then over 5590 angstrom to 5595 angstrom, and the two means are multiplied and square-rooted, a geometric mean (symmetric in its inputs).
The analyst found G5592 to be 15.4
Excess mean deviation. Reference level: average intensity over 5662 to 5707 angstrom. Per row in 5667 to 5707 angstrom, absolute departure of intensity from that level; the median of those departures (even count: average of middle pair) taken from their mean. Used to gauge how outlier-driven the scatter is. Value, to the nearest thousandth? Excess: 0.019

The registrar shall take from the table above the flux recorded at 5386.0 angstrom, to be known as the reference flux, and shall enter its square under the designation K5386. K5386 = 250.6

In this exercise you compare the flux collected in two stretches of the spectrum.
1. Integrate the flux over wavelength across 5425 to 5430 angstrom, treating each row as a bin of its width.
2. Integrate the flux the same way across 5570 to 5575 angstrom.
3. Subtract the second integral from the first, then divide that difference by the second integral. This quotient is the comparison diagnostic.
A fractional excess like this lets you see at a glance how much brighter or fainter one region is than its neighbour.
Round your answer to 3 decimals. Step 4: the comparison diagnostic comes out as 0.022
